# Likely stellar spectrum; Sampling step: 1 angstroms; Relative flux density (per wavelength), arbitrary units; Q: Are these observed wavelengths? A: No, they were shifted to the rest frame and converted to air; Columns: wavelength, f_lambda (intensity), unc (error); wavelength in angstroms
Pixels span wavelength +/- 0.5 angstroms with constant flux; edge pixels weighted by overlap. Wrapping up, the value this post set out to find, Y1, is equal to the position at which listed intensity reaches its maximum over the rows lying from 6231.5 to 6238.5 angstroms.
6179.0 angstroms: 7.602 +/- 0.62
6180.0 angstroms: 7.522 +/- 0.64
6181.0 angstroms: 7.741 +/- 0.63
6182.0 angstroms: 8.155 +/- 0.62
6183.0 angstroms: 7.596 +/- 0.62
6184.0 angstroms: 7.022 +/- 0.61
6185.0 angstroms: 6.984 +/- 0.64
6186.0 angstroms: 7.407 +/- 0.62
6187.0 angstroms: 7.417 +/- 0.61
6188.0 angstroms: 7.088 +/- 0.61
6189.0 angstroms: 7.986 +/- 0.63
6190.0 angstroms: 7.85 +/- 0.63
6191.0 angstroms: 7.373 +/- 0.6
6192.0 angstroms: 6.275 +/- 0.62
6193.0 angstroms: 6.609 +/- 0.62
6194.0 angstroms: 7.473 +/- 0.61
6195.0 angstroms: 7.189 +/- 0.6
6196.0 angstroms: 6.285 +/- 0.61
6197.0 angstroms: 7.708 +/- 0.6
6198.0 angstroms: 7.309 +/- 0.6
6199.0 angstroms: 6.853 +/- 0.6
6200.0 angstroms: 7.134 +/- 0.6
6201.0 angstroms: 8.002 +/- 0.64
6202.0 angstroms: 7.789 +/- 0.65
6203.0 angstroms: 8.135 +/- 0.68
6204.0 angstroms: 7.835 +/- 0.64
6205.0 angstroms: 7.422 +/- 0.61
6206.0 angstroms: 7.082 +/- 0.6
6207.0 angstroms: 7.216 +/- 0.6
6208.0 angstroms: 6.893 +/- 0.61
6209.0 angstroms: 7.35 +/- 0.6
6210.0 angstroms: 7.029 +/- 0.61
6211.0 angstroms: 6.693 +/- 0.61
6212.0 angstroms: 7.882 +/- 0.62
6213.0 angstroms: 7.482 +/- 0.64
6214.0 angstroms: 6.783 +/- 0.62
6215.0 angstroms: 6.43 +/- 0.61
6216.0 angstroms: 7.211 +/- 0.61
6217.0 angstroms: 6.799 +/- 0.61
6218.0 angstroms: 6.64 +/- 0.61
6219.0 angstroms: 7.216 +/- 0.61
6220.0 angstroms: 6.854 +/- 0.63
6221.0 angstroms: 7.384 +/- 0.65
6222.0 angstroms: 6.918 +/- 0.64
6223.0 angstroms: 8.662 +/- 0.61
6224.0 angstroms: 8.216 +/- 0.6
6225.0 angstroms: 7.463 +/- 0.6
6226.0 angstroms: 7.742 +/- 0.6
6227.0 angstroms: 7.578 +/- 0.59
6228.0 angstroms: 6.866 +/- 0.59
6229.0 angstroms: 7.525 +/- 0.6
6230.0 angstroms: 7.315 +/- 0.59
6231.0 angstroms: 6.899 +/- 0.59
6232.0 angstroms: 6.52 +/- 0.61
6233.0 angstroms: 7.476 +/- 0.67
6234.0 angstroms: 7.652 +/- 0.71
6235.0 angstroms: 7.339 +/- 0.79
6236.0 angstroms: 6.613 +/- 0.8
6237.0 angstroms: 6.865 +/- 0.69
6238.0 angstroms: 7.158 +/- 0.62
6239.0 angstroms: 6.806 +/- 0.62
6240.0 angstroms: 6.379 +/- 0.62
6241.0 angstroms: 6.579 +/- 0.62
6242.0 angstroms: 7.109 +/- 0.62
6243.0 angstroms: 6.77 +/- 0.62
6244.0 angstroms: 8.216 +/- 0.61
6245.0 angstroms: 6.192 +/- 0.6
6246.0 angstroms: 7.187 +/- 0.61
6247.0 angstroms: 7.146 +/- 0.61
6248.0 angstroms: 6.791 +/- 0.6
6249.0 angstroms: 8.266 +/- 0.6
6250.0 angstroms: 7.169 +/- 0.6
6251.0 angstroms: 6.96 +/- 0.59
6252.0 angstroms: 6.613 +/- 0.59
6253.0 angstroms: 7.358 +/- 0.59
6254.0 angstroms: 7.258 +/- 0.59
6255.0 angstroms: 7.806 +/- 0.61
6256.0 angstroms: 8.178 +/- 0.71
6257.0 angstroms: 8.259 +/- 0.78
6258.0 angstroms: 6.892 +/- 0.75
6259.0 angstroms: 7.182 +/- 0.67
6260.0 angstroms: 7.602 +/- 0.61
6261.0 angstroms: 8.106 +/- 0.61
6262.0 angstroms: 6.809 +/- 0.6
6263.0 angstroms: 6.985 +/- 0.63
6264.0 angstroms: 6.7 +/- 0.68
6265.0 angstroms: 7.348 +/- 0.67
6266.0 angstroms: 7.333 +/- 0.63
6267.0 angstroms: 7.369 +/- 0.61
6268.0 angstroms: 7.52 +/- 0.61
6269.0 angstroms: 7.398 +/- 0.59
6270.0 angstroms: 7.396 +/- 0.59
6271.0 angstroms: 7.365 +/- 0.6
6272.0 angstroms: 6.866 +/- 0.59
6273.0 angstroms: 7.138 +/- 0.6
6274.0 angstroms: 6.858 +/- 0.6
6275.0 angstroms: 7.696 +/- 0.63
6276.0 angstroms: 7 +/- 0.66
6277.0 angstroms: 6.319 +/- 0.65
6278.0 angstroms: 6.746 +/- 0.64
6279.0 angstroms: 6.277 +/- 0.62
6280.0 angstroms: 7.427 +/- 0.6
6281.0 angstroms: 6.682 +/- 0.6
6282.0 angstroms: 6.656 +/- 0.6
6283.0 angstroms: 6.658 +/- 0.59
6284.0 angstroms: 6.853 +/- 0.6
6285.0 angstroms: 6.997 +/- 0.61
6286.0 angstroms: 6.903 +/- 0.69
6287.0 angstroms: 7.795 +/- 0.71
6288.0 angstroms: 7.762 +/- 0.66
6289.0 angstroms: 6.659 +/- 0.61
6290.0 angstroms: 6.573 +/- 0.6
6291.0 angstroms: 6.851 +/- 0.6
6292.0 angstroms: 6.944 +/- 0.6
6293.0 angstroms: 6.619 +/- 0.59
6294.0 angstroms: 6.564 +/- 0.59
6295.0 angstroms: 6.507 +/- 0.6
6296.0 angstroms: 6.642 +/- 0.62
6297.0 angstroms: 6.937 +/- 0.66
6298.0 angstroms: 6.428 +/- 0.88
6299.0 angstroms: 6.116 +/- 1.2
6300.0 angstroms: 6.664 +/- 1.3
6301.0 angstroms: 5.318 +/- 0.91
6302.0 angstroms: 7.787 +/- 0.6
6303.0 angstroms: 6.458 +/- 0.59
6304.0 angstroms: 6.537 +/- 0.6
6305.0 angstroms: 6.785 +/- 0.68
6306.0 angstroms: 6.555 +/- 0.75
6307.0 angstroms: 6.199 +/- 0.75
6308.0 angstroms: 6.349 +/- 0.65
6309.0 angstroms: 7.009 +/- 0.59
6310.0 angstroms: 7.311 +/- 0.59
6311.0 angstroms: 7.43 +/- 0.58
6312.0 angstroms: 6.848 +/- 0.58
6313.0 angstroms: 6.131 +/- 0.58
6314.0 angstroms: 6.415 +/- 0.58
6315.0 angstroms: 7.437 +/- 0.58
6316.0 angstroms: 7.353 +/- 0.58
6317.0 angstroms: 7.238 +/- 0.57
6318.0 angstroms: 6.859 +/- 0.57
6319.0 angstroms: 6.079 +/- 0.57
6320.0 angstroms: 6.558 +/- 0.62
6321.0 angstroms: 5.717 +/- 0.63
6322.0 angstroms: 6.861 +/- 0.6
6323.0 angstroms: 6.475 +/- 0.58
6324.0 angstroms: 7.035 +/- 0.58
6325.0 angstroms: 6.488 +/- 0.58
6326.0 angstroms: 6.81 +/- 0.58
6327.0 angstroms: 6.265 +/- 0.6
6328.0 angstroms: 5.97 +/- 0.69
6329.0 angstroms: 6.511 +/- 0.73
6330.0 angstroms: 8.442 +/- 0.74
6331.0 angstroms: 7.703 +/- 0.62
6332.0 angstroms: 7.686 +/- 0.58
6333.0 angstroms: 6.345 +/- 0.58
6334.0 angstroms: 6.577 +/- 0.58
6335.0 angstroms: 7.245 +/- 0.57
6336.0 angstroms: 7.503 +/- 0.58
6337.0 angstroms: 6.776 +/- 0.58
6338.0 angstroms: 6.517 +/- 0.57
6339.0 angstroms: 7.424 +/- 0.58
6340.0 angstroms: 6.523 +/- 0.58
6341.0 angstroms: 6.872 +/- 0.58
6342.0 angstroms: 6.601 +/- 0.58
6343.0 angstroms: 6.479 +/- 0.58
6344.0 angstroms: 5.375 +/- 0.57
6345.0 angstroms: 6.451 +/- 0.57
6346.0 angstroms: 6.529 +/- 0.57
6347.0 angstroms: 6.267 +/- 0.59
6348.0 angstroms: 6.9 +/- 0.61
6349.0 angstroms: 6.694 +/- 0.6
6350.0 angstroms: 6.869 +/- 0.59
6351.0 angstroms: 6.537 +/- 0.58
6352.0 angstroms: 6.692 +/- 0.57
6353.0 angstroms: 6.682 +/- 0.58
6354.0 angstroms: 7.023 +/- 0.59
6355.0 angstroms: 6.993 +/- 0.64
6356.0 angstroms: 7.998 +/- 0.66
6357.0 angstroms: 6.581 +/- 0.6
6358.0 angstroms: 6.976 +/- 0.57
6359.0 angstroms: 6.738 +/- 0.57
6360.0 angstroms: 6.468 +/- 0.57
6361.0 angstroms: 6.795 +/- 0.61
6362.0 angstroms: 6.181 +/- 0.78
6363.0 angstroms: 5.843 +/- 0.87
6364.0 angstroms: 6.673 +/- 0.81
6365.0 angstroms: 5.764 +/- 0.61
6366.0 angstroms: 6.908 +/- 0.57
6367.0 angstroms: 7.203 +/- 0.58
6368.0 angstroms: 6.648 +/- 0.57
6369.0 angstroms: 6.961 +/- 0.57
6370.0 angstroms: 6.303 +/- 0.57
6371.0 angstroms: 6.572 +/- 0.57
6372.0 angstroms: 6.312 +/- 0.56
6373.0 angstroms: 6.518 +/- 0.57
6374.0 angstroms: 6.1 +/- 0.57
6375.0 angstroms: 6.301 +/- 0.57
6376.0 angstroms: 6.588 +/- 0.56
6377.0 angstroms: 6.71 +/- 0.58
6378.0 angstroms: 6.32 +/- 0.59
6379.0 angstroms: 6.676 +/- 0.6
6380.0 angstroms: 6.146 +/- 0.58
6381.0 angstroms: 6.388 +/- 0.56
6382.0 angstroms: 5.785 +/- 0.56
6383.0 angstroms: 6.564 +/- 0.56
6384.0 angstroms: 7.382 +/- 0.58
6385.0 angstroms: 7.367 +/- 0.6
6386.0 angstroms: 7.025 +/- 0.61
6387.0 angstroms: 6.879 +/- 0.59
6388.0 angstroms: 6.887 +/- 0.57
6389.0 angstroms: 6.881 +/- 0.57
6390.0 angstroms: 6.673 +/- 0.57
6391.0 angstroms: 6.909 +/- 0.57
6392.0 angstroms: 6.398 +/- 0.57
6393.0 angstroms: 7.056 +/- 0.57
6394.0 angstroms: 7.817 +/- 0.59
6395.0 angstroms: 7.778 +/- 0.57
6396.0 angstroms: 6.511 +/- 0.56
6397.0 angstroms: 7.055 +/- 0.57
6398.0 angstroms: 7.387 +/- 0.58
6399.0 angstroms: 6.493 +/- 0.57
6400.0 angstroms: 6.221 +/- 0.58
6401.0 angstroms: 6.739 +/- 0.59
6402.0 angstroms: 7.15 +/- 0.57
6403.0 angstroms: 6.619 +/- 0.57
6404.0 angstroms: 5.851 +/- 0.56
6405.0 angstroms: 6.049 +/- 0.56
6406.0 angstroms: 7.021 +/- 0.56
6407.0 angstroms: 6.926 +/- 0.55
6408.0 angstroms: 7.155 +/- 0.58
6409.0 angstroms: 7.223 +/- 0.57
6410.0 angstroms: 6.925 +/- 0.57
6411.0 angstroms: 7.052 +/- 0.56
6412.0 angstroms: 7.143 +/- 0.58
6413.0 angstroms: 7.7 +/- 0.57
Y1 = 6234.0 angstroms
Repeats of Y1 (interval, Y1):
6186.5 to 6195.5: 6189.0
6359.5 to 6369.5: 6367.0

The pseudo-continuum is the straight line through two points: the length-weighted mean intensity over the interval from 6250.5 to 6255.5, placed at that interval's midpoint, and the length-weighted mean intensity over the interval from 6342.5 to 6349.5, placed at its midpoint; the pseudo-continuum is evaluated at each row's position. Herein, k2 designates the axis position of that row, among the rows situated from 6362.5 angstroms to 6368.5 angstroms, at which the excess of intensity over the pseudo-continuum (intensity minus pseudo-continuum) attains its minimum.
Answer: 6365.0 angstroms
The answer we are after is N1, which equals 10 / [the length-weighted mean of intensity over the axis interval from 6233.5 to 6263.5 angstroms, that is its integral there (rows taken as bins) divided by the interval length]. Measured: 1.39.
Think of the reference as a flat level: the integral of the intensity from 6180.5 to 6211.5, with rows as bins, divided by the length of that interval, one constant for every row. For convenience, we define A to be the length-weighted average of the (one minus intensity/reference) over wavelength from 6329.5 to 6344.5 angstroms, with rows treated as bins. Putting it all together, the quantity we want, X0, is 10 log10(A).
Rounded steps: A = 0.05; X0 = -12.8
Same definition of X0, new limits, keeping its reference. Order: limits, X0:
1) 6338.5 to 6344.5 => -9.8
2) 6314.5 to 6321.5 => -11.1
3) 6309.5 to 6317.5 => -13.9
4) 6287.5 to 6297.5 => -11.5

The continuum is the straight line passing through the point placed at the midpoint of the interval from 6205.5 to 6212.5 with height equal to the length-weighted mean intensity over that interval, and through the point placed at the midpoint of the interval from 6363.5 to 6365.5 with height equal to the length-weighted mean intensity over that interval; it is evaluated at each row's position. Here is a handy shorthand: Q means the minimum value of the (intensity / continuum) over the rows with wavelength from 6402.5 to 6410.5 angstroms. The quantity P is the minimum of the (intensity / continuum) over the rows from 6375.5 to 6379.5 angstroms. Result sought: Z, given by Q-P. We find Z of -0.05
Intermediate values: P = 1.03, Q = 0.979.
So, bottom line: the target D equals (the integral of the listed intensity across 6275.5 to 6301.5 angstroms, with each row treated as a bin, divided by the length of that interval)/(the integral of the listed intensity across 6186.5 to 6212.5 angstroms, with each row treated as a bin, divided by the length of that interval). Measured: 0.92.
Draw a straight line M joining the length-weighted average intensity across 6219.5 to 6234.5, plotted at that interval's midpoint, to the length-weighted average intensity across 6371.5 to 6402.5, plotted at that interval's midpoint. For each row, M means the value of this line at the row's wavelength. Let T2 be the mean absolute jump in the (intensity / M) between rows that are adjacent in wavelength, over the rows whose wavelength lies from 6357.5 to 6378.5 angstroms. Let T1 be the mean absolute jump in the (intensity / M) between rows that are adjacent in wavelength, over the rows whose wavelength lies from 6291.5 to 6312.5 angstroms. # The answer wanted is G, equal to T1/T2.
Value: 1.1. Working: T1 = 0.071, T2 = 0.063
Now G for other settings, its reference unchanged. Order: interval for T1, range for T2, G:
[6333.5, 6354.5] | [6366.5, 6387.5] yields 1.2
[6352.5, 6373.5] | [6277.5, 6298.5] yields 1.6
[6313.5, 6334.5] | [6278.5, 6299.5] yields 1.9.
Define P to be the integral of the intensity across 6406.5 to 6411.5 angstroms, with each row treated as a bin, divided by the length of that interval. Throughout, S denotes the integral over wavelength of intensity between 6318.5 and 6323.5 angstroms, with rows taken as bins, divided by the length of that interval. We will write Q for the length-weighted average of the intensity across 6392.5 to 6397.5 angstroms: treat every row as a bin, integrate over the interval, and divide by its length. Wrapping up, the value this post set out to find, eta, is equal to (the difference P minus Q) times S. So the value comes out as -1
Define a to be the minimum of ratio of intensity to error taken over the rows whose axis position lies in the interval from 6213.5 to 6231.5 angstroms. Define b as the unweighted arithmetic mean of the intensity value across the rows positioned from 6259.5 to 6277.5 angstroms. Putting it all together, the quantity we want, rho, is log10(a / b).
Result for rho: 0.16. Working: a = 10.5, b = 7.21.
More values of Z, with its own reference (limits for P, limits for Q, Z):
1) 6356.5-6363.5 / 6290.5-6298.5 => 0.03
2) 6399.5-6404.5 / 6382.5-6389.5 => 0.10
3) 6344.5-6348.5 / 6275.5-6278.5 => -0.05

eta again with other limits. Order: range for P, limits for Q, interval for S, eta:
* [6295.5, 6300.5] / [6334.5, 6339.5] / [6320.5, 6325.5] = -3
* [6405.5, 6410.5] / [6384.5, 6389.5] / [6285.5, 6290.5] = 0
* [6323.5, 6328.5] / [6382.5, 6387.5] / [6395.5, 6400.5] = -4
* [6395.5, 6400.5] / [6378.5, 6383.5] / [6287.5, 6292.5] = 3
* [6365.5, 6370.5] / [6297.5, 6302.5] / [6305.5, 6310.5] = 2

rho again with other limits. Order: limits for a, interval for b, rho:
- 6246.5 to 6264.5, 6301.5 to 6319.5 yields 0.13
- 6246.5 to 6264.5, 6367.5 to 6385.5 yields 0.15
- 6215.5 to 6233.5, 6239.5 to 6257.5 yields 0.17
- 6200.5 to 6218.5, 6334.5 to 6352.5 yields 0.20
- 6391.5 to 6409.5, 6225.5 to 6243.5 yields 0.17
